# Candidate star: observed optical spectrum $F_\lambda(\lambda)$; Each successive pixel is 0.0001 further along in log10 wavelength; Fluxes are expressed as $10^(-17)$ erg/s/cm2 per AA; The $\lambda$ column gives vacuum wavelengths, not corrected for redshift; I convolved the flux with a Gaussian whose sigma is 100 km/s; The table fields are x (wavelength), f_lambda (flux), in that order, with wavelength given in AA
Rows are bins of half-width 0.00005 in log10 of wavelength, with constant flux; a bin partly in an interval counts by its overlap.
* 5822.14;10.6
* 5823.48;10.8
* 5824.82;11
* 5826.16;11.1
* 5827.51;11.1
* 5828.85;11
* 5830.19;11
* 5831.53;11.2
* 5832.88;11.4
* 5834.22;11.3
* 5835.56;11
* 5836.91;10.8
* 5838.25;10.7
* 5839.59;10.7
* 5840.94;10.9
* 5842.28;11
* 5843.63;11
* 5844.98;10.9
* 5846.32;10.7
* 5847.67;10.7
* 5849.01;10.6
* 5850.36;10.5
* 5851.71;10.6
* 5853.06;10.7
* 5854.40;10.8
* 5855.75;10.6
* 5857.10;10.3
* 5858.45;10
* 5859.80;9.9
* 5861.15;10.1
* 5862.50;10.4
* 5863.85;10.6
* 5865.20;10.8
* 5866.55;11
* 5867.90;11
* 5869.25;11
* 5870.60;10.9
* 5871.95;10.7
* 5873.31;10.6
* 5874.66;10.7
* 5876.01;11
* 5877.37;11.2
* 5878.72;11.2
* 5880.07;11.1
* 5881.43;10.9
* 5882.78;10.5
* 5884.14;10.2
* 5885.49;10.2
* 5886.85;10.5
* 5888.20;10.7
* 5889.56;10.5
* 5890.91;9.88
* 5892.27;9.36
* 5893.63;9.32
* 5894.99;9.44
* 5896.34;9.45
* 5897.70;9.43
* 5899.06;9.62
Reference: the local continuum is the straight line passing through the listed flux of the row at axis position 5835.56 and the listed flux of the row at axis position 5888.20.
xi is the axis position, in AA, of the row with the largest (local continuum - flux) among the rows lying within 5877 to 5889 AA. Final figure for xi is 5884.14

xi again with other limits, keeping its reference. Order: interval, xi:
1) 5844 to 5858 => 5857.10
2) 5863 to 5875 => 5863.85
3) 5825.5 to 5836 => 5828.85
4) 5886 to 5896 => 5893.63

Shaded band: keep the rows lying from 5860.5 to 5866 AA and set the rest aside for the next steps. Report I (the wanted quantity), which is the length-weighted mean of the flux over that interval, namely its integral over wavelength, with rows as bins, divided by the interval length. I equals 10.5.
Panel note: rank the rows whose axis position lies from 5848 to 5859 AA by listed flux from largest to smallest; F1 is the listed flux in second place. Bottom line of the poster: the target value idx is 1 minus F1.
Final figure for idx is -9.7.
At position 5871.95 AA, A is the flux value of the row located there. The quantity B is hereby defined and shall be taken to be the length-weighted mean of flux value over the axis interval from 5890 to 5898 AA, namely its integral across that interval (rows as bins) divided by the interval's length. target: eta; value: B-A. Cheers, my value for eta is -1.2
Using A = 10.7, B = 9.5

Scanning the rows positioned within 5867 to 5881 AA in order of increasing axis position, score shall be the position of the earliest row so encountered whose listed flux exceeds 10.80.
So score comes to 5867.90 AA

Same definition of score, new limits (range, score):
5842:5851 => 5842.28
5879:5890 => 5880.07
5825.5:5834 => 5826.16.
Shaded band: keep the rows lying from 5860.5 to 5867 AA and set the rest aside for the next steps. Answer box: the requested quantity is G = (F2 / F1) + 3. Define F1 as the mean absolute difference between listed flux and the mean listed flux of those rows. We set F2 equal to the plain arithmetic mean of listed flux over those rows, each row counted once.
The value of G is 43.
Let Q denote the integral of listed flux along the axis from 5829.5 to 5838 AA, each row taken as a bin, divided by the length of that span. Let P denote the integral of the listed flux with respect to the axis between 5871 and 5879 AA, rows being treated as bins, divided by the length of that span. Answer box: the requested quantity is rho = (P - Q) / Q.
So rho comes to -0.02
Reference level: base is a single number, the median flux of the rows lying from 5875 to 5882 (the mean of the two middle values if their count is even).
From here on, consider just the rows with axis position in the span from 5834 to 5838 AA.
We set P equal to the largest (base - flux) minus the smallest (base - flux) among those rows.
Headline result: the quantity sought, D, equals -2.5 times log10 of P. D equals 0.8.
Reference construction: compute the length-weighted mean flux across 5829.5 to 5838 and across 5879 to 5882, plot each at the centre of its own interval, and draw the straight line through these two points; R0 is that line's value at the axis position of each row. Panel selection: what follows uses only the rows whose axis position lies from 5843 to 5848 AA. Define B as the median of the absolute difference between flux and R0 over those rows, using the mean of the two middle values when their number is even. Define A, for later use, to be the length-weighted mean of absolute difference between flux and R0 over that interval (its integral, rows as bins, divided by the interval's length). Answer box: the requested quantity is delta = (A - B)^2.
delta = 0.001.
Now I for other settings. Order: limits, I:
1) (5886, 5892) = 10.3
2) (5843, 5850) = 10.8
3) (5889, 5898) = 9.6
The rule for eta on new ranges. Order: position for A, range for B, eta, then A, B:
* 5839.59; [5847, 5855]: 0.0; 10.7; 10.7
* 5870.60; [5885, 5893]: -0.7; 10.9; 10.2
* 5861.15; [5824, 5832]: 1.0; 10.1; 11.1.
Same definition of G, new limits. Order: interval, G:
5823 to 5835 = 86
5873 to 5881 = 55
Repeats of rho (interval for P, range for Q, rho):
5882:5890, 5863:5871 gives -0.04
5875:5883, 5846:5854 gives 0.03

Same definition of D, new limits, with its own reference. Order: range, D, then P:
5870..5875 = 1.3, 0.3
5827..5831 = 2.5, 0.1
